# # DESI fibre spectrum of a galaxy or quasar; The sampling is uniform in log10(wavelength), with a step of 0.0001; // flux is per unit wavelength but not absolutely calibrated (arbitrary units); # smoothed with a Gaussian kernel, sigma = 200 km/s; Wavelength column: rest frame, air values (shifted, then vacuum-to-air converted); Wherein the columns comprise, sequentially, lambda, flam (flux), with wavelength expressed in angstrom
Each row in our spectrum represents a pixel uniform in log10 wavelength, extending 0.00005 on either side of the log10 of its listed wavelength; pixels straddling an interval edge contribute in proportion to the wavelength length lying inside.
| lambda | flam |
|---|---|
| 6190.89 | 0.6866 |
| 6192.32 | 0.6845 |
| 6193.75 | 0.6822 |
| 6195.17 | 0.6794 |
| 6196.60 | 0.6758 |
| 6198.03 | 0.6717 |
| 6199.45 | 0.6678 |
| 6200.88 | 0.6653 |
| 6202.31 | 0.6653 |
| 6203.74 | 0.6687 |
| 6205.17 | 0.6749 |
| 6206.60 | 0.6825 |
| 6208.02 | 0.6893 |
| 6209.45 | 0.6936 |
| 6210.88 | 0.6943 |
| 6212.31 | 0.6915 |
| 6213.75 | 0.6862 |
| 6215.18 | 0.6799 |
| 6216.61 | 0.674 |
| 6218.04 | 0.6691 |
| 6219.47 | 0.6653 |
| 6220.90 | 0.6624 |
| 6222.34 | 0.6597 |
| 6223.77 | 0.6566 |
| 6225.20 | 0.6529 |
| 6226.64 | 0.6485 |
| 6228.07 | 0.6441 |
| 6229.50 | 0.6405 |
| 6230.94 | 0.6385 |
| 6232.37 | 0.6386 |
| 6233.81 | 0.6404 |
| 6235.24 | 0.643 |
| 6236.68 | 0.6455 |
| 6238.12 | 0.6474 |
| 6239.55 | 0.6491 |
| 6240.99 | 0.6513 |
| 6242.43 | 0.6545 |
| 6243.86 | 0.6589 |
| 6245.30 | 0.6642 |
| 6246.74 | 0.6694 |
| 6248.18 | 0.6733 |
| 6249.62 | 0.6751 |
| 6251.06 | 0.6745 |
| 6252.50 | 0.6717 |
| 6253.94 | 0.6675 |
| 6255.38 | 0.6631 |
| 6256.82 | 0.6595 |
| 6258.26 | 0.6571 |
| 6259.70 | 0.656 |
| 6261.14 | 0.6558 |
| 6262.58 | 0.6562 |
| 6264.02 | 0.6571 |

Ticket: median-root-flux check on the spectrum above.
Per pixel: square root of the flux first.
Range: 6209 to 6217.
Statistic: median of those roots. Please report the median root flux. 0.830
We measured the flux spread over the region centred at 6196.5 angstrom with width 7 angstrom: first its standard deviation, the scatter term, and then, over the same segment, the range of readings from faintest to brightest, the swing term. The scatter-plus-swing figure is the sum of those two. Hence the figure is 0.020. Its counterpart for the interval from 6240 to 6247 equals 0.025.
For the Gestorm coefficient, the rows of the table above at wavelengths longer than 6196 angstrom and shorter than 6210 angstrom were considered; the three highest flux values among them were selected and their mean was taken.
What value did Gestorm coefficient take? 0.688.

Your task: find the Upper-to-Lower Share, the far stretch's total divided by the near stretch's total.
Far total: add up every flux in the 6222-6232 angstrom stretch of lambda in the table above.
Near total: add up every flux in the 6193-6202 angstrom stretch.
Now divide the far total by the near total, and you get 1.1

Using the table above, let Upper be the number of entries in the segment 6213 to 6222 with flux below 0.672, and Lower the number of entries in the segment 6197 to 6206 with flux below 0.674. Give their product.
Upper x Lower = 15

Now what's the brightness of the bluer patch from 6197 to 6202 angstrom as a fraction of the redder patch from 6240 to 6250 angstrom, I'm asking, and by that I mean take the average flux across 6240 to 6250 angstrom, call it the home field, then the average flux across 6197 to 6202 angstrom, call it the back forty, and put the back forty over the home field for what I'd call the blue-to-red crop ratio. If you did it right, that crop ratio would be 1.01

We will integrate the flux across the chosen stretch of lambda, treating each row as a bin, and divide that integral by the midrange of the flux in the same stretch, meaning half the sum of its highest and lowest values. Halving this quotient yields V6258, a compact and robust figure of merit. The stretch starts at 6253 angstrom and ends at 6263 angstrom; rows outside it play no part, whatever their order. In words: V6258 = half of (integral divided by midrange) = 5.0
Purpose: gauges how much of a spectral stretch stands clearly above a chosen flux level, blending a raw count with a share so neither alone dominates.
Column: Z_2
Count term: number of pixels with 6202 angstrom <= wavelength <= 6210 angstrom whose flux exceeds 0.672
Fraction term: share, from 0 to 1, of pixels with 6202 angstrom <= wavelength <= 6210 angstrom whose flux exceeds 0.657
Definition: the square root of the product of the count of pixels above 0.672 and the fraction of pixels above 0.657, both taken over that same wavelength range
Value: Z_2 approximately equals 2.0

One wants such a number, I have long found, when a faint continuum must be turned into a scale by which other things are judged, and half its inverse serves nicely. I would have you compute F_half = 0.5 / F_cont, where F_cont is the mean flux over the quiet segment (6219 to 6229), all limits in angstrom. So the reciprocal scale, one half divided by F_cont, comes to 0.763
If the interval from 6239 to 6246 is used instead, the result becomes 0.763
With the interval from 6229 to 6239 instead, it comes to 0.779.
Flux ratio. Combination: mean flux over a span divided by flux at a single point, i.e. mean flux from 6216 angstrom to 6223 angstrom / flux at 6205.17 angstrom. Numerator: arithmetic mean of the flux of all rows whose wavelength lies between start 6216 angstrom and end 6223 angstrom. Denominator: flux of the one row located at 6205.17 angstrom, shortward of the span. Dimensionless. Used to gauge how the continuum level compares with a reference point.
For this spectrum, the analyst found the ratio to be 0.99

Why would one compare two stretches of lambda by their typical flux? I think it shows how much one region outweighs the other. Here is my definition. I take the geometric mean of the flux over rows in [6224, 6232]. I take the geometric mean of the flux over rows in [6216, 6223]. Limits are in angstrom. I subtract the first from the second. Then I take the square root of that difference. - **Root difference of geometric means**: 0.15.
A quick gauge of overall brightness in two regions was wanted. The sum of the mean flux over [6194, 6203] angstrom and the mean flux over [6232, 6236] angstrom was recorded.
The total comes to 1.31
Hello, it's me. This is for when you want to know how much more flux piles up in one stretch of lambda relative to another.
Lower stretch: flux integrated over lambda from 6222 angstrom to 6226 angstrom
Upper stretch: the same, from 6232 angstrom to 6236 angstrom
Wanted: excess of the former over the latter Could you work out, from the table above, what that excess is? 0.06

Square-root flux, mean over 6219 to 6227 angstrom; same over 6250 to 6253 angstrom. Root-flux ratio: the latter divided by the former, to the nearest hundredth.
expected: 1.01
